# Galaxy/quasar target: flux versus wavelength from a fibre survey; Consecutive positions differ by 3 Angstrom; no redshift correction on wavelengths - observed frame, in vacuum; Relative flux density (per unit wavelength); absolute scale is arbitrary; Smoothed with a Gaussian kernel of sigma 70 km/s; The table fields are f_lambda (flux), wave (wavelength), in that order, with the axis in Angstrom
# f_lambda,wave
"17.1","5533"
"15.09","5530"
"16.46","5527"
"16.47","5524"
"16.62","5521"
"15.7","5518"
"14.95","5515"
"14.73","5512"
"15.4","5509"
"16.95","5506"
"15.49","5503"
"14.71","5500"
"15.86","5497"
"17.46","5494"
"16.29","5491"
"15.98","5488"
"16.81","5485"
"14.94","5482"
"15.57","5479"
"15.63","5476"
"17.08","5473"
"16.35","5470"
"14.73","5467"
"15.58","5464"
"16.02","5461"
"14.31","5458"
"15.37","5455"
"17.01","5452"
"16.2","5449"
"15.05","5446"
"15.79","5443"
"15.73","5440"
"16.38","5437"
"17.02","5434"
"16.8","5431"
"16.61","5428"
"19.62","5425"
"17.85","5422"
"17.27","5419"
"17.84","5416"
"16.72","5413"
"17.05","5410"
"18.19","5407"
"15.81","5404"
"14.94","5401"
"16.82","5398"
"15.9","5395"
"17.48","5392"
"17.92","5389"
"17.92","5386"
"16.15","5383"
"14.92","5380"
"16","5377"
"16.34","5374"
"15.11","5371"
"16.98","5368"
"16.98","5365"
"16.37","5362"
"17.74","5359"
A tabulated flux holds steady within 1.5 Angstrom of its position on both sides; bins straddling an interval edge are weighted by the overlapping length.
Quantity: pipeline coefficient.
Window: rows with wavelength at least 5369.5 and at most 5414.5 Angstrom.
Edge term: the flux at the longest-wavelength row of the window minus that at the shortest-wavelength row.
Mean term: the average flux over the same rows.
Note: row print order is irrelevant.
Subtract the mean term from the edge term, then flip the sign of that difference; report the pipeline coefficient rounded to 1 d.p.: 14.9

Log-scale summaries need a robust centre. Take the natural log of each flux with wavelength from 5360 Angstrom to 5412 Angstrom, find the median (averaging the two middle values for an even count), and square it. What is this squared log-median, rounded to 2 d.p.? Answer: 7.81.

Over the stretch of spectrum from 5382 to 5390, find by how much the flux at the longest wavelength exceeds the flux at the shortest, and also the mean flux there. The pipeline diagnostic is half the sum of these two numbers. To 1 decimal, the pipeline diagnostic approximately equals 9.6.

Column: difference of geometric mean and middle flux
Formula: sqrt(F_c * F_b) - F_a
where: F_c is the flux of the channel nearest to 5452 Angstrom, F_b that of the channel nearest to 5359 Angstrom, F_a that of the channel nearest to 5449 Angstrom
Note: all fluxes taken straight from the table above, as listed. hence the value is 1.2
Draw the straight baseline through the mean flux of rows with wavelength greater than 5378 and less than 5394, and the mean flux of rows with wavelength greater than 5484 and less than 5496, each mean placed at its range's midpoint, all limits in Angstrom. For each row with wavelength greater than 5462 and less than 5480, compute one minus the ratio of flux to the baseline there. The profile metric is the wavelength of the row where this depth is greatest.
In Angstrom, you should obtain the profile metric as 5467 Angstrom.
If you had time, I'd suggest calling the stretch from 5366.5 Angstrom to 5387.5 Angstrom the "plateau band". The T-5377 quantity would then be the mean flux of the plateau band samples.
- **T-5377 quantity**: 16.2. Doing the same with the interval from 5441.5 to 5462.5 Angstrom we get 15.7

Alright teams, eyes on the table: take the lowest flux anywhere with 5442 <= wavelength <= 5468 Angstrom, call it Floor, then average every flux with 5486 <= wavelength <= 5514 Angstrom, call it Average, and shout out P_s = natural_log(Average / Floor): 0.10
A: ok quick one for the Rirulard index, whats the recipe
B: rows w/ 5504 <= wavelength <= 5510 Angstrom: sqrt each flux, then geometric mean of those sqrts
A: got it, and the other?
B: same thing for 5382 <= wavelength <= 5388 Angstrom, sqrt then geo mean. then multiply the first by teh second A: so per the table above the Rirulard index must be 16.6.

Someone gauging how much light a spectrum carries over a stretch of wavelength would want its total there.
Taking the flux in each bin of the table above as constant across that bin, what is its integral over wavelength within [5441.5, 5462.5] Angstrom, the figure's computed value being 329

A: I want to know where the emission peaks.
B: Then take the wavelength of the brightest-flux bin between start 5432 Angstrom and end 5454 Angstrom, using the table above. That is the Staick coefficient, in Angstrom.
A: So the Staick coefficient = 5434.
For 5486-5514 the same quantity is 5494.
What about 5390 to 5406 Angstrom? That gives 5392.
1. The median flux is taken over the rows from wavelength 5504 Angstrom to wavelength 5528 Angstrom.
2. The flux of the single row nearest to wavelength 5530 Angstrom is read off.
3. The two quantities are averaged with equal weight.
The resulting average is 15.6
